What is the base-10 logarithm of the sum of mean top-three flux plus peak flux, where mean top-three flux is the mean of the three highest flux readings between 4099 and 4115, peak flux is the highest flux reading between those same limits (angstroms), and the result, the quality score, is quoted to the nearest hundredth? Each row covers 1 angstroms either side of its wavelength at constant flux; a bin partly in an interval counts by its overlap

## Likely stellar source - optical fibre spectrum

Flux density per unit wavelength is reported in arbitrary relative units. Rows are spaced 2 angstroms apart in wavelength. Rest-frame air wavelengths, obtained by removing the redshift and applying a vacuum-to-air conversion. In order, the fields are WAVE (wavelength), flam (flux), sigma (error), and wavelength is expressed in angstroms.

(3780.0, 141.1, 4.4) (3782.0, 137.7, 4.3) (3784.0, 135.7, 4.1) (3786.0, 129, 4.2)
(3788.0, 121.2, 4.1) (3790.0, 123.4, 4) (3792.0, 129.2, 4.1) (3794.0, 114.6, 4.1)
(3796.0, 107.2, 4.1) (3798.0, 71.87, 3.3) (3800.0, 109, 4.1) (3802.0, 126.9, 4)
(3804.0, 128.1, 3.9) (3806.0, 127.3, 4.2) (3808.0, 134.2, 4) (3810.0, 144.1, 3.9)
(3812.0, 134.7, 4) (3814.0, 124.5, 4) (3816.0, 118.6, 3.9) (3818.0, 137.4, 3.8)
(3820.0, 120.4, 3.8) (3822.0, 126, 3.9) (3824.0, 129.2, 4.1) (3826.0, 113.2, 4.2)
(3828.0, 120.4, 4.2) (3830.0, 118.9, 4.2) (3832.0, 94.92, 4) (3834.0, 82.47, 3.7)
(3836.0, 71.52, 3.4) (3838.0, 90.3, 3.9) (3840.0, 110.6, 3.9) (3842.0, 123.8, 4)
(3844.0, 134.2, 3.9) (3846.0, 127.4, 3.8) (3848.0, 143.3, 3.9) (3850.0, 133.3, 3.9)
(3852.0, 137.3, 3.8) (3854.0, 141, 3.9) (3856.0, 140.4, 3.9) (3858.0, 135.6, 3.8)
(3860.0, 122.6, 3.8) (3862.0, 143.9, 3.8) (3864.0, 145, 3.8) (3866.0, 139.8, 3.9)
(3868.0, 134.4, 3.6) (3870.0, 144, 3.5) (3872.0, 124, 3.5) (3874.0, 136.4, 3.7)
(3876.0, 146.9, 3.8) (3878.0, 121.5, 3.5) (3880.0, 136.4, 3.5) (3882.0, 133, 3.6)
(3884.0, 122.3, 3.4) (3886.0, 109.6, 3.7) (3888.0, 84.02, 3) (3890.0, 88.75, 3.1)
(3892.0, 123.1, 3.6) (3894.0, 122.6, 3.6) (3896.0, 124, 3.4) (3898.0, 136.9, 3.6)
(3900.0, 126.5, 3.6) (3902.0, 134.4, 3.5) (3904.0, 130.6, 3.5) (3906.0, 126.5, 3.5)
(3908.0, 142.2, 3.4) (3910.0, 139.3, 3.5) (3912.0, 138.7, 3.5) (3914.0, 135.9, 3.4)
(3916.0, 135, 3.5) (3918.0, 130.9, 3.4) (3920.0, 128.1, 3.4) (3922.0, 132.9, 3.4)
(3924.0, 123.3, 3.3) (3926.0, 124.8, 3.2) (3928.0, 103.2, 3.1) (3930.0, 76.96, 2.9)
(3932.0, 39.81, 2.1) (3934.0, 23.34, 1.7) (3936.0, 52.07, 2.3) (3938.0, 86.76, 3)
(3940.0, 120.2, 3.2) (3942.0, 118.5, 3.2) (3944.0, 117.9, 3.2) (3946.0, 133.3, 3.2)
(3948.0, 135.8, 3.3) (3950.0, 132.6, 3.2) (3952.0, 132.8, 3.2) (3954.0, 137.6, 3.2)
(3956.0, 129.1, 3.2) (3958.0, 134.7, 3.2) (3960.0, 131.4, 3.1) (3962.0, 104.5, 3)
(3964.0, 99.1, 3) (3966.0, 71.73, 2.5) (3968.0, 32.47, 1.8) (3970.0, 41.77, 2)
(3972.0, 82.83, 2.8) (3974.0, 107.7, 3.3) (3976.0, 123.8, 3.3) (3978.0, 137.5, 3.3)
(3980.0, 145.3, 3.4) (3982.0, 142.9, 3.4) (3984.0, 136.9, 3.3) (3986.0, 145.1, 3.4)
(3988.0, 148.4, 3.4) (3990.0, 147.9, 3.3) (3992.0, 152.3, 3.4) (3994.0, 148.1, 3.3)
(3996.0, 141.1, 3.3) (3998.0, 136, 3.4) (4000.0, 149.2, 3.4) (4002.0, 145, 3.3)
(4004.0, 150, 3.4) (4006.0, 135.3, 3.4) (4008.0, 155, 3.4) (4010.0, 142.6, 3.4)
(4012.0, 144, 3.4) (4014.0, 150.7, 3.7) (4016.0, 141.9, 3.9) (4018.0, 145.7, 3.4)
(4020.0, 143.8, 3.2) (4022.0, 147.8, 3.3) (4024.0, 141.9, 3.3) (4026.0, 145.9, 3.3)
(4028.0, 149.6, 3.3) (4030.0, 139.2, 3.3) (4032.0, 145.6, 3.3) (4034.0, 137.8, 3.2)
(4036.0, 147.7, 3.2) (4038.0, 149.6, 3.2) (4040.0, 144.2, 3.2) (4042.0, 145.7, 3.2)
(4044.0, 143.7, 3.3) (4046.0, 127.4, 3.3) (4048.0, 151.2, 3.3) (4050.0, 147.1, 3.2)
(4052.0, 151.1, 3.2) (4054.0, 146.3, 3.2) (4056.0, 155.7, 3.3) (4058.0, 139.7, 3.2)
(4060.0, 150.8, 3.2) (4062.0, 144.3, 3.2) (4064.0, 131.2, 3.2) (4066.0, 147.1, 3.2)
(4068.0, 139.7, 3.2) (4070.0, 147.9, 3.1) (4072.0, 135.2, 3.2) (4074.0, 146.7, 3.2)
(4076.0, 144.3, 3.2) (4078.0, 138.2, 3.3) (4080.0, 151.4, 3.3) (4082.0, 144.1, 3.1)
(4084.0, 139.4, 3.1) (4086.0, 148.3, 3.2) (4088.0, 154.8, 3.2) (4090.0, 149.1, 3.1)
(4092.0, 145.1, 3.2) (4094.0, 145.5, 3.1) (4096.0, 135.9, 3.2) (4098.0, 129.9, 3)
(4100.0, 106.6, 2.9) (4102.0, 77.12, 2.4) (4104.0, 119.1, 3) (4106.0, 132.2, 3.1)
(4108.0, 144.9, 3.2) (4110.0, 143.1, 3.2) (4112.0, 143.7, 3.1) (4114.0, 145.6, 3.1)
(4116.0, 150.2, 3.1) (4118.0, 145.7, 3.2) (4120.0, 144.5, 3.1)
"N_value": 2.46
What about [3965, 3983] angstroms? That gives 2.46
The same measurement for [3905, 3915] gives 2.45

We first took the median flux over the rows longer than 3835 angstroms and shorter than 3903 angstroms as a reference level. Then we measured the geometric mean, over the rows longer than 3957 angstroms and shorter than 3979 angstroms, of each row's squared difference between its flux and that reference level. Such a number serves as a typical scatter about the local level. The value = 336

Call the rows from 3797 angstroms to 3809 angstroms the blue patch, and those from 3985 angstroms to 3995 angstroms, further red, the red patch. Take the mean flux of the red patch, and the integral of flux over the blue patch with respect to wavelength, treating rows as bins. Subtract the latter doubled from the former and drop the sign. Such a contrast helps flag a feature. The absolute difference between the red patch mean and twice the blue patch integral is 2641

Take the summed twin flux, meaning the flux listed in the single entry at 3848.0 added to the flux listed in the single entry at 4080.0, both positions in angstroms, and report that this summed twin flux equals 295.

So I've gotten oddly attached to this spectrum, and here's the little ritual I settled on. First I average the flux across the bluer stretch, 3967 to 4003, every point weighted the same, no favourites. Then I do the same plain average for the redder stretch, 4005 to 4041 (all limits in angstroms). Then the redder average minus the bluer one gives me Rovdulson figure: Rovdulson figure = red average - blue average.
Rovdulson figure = 19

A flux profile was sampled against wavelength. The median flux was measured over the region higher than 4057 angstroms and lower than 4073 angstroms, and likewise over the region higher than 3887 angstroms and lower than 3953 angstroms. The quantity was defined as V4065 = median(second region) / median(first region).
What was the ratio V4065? 0.89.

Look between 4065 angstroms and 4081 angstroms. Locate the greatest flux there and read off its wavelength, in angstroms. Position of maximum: 4080.0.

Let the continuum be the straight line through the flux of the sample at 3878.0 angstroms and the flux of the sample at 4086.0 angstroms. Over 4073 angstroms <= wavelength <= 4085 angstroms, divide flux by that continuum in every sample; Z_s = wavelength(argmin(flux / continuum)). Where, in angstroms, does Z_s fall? 4078.0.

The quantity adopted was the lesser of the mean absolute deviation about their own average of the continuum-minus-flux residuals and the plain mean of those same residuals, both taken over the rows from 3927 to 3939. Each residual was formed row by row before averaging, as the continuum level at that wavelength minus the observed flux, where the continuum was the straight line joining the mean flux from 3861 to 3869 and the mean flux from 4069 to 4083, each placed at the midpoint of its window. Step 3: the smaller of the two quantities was 25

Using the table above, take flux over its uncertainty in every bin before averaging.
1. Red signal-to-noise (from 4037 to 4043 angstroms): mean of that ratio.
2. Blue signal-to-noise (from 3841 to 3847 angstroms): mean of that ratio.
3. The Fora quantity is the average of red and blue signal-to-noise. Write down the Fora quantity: 39.4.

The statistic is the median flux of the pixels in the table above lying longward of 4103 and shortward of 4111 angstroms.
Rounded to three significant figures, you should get 138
